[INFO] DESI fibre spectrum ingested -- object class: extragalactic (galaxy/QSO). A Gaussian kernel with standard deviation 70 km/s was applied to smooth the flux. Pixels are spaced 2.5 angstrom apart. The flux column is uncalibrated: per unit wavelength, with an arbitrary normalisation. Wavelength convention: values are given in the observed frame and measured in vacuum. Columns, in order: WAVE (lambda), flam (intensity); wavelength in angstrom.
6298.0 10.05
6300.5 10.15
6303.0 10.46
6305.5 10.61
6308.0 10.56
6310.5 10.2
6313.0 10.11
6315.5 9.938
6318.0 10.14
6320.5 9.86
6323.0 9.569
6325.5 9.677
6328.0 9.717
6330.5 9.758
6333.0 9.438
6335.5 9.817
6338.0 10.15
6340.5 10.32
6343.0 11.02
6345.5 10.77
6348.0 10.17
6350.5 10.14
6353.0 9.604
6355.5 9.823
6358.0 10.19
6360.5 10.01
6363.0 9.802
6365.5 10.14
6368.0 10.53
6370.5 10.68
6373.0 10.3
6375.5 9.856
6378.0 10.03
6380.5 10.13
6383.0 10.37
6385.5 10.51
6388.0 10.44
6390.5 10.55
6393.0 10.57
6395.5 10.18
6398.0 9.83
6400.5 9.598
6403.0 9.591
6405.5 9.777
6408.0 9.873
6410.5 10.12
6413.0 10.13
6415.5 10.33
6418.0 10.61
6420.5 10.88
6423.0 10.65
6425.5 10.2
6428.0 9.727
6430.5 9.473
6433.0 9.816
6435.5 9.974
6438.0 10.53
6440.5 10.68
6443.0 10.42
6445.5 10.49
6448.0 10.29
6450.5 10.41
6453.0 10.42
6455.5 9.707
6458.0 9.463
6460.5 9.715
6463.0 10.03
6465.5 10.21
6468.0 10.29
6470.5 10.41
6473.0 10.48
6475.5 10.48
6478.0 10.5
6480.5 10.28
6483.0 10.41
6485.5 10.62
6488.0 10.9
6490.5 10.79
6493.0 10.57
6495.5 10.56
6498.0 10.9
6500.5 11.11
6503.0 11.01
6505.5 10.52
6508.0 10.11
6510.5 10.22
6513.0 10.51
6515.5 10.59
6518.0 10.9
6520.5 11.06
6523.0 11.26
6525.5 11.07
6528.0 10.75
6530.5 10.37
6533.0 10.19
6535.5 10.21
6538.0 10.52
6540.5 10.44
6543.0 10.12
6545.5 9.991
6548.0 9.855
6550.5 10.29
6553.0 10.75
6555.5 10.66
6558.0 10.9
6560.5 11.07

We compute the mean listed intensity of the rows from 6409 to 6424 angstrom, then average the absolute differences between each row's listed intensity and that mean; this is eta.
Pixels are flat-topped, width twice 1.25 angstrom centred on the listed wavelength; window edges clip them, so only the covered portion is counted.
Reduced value 0.26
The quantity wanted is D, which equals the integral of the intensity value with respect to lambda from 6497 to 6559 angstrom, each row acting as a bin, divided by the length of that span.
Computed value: 10.6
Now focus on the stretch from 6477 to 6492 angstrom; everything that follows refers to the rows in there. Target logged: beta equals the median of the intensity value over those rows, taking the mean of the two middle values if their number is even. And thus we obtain 10.6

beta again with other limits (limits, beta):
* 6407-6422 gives 10.2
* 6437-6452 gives 10.5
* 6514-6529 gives 11.0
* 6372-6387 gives 10.2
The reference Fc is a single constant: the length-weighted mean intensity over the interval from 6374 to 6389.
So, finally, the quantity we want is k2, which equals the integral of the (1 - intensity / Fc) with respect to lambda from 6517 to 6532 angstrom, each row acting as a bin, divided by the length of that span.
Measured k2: -0.07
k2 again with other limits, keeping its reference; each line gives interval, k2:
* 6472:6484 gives -0.02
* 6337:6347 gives -0.03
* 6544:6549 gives 0.03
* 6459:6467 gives 0.02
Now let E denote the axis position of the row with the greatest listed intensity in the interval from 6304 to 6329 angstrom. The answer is 6305.5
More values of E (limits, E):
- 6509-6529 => 6523.0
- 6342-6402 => 6343.0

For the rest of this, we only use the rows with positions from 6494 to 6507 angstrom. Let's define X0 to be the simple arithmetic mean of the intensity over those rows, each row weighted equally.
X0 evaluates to 10.8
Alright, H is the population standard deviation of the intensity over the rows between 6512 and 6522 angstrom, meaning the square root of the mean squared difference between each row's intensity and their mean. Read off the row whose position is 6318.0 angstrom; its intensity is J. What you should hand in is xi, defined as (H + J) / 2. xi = 5.2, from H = 0.22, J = 10.14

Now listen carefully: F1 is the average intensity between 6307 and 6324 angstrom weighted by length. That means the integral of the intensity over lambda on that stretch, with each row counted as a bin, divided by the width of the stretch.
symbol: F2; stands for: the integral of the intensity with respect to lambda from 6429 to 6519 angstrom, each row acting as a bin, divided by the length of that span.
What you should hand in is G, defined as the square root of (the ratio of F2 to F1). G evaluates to 1.02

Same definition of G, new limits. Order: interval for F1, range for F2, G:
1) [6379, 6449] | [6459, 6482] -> 1.00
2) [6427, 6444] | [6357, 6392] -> 1.01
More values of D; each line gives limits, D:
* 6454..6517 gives 10.4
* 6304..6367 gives 10.1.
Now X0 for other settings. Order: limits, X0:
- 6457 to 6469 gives 9.9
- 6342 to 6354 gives 10.3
